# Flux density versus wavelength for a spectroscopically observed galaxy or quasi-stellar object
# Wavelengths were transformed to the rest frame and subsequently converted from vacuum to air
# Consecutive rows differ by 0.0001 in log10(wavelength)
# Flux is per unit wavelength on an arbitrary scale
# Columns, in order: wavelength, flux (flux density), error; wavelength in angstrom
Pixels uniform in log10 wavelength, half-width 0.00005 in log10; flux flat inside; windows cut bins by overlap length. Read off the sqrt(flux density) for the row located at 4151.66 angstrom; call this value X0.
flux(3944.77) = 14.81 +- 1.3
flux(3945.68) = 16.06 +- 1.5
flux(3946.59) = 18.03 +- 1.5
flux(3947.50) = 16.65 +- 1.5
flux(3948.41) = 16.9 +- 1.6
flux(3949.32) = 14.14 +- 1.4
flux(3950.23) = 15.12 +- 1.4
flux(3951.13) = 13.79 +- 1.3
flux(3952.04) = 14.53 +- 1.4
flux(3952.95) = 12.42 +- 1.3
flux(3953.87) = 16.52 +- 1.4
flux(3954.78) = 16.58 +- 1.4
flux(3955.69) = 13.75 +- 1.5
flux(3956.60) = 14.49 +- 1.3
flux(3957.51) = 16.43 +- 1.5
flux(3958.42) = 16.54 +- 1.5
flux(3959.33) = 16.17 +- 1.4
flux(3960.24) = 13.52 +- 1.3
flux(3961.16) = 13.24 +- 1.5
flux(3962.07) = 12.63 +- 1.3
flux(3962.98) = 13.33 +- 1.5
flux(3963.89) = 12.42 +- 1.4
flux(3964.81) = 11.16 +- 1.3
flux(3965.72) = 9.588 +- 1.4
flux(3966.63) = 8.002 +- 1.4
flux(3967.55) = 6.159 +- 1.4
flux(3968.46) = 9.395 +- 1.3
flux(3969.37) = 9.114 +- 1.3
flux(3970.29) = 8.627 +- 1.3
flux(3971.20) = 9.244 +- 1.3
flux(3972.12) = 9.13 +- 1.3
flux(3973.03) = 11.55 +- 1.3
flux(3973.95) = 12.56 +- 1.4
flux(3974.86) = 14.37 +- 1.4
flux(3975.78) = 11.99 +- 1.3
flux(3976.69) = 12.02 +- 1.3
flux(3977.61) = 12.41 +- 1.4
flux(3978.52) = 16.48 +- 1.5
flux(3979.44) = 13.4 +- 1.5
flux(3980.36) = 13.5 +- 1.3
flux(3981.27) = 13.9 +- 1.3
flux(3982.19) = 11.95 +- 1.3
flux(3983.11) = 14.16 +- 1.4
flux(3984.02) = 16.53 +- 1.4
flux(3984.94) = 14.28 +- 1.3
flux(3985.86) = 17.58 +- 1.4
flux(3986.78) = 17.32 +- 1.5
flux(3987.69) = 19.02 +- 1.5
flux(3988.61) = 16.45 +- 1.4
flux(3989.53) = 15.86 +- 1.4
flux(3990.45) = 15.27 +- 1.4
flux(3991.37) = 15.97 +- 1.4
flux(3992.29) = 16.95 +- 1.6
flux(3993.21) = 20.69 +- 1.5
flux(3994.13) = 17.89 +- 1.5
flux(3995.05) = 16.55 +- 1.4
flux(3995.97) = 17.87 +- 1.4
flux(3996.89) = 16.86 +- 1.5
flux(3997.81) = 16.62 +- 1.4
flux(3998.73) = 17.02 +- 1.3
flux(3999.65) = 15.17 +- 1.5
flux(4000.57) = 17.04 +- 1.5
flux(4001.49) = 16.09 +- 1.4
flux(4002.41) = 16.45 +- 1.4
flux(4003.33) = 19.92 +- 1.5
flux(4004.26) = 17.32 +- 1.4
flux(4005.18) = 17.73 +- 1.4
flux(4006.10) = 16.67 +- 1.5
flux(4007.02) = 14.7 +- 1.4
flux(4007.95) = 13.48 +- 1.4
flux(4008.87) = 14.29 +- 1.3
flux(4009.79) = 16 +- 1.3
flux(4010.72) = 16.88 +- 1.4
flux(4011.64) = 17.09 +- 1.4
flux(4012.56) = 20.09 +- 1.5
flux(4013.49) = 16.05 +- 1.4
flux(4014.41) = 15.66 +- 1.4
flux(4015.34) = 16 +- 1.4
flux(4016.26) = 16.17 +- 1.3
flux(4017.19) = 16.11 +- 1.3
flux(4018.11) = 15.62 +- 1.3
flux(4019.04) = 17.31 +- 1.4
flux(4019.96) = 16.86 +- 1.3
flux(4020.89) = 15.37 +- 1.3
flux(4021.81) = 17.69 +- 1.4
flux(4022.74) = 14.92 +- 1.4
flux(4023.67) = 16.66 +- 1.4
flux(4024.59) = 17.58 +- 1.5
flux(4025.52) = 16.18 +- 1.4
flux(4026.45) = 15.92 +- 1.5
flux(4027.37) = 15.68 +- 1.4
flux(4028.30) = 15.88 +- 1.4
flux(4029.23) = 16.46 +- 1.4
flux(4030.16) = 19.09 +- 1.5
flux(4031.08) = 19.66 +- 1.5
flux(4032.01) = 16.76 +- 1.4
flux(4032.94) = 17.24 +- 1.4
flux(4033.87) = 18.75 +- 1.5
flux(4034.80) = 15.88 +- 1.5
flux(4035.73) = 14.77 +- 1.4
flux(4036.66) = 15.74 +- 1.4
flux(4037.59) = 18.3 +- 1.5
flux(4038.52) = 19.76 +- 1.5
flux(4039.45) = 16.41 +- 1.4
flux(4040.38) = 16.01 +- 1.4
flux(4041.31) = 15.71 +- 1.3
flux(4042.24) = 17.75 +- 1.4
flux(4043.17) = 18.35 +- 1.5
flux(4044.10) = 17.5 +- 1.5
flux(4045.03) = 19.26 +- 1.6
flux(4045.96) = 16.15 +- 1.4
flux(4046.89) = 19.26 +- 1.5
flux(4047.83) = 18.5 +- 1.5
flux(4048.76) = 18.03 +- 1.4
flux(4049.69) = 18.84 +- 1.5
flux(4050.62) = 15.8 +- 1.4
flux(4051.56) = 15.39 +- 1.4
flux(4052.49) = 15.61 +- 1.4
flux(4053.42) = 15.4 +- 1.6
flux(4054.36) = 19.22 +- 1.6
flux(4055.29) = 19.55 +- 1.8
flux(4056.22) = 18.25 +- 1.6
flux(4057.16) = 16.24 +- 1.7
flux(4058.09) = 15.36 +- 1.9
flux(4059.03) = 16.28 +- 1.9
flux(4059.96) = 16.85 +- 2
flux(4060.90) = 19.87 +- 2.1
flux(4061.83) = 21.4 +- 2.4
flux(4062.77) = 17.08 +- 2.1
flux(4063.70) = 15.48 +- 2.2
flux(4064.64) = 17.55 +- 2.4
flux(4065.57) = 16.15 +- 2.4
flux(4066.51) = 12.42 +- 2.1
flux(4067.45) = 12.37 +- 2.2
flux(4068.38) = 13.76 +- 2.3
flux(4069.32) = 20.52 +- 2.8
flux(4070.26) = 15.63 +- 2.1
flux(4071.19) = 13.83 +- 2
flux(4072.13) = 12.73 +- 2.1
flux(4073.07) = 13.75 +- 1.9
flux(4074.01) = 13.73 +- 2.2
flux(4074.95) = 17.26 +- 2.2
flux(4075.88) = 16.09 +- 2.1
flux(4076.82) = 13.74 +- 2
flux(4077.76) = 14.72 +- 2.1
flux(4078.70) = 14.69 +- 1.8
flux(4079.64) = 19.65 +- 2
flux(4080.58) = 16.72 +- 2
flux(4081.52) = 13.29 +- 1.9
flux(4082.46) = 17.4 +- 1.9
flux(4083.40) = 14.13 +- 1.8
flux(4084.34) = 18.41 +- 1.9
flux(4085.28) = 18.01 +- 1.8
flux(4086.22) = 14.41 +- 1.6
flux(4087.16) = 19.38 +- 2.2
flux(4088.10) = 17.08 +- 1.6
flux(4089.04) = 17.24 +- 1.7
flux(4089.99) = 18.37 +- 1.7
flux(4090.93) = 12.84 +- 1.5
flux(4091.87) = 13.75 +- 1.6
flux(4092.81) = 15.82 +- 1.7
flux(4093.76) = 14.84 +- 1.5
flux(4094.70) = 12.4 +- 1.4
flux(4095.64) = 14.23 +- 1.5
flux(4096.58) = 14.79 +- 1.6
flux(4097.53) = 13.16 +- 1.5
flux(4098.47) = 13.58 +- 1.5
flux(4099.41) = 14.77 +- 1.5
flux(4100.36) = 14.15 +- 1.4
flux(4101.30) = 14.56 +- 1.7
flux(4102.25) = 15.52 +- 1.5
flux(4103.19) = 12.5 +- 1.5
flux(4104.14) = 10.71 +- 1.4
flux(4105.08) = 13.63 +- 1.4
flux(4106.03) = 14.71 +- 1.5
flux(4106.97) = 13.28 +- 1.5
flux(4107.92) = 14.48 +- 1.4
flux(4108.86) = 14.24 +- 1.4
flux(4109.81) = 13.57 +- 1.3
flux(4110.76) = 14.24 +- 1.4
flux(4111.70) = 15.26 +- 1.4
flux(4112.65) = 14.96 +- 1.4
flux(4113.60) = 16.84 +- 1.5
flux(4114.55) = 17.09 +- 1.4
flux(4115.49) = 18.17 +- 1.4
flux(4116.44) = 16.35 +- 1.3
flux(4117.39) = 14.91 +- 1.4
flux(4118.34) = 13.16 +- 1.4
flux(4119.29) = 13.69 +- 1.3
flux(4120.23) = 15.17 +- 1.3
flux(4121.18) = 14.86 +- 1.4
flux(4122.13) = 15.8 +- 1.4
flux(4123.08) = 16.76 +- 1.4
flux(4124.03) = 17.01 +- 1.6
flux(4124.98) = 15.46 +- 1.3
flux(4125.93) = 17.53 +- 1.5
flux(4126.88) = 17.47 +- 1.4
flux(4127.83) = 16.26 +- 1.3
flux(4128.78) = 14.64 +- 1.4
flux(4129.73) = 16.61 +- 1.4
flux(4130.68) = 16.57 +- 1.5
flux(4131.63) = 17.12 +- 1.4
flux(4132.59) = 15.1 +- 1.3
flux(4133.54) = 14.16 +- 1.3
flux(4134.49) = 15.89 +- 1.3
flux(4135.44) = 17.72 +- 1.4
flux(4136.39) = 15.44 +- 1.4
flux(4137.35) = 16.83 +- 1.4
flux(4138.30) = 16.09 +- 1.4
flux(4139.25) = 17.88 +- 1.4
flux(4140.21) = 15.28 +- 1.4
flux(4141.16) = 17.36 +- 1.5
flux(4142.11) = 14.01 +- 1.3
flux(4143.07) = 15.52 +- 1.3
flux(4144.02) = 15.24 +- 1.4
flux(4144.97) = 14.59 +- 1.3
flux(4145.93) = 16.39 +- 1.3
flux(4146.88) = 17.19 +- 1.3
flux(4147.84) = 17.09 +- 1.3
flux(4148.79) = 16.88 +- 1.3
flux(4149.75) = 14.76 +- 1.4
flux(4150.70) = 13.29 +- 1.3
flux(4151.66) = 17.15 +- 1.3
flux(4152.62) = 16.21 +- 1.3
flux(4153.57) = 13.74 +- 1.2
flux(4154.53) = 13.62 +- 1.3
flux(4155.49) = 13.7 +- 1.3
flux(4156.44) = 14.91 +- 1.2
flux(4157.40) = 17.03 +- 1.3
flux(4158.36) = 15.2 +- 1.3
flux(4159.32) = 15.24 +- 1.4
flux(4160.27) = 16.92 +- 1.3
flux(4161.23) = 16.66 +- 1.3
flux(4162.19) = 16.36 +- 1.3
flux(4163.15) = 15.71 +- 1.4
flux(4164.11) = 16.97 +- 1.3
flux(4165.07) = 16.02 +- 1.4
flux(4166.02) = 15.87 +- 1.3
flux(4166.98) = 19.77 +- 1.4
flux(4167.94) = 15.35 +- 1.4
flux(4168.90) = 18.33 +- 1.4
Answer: 4.14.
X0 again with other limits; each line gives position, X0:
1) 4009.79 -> 4.00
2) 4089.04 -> 4.15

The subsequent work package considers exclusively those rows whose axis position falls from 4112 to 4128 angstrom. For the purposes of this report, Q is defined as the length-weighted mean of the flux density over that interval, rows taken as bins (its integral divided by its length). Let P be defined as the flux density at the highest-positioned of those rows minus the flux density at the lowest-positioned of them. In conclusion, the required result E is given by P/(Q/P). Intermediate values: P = 1.3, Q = 16.0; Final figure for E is 0.11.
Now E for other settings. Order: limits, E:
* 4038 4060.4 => 0.49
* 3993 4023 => 2.00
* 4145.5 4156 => 0.47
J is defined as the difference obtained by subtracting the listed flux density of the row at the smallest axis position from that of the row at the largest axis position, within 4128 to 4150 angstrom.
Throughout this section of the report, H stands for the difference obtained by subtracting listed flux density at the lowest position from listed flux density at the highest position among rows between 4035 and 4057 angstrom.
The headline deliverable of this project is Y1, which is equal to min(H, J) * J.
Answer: 0.0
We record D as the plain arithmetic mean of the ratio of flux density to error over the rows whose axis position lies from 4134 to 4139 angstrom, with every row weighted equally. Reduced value 11.9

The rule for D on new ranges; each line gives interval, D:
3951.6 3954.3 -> 10.6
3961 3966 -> 8.6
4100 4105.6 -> 9.1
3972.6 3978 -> 9.2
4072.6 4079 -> 7.3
